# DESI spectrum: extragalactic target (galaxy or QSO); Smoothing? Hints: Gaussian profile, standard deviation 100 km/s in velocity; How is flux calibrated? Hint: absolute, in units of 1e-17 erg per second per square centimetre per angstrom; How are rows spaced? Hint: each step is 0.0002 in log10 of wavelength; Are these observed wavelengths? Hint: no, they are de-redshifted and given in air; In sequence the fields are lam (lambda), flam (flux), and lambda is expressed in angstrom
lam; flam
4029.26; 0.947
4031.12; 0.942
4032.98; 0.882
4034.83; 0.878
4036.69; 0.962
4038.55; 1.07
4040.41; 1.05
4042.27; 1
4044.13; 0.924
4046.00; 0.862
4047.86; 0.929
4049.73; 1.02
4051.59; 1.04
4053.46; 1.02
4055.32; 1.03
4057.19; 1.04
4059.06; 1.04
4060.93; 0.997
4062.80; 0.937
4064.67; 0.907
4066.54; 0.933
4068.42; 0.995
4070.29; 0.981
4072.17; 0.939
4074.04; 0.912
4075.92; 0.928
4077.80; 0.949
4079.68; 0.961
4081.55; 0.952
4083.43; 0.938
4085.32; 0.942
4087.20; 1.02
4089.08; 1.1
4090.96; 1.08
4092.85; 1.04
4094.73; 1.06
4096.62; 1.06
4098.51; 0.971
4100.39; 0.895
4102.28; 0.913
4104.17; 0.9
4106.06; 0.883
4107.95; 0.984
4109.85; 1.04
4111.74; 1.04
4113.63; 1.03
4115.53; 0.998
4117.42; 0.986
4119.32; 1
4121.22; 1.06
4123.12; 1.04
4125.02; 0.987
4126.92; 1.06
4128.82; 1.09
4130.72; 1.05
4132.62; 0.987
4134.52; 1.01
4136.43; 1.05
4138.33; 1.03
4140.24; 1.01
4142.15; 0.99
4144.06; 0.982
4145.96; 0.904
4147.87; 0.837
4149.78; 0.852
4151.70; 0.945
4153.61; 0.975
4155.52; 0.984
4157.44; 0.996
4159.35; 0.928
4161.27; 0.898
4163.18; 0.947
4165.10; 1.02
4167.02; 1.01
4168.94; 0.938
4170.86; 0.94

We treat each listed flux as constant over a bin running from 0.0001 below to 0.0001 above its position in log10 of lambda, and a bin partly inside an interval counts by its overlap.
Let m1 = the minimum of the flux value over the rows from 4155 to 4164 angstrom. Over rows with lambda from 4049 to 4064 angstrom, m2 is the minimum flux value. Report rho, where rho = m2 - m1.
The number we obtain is 0.039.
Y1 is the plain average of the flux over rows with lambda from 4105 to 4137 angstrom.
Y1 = 1.02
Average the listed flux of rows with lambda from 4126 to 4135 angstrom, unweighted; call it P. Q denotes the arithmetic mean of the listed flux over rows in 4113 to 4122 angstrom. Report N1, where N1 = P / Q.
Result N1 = 1.02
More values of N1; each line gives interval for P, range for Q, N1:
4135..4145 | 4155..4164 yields 1.07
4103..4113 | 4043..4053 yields 1.02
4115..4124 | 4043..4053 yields 1.06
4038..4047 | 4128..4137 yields 0.95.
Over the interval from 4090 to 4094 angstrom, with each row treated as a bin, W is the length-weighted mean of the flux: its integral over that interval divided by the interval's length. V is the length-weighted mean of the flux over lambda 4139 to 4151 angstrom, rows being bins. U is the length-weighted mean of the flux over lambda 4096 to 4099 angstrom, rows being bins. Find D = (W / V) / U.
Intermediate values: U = 1.02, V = 0.93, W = 1.06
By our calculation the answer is 1.121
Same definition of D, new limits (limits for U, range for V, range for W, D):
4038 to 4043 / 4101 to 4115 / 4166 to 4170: 0.967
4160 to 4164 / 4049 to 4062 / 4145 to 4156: 0.965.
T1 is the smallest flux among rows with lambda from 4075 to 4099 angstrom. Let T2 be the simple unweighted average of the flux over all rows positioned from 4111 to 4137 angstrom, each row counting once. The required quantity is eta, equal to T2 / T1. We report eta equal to 1.107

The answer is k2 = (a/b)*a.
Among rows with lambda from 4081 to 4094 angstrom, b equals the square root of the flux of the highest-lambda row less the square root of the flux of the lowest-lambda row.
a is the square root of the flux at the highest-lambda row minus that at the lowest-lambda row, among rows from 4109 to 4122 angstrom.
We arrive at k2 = 0.00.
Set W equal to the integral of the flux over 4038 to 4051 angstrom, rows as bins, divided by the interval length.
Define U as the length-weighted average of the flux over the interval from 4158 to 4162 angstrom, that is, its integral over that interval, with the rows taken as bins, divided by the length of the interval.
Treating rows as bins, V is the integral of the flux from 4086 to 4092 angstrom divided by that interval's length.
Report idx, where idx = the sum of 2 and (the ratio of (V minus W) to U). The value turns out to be 2.09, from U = 0.92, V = 1.06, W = 0.98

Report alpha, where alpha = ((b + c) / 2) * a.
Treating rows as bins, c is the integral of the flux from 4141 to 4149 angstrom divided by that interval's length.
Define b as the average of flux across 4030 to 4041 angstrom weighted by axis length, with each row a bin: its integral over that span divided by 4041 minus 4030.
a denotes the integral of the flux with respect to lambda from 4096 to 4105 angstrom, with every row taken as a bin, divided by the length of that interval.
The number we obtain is 0.89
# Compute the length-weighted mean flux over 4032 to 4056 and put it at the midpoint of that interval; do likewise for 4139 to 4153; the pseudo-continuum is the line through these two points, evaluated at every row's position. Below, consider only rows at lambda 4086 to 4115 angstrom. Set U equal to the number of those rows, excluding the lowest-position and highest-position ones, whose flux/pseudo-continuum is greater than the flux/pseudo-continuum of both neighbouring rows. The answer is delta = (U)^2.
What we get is 16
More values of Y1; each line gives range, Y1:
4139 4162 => 0.94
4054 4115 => 0.98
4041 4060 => 0.99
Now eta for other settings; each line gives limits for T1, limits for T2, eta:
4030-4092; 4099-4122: 1.134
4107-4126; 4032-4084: 0.983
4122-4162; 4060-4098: 1.173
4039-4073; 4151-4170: 1.118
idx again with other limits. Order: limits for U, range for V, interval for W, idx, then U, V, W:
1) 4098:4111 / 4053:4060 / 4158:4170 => 2.08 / 0.94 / 1.03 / 0.96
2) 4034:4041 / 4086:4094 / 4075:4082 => 2.11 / 0.99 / 1.06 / 0.95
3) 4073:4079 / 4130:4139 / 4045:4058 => 2.04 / 0.93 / 1.03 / 0.99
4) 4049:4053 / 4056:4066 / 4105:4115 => 1.99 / 1.03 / 0.98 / 0.99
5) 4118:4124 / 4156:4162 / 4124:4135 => 1.92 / 1.03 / 0.94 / 1.03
